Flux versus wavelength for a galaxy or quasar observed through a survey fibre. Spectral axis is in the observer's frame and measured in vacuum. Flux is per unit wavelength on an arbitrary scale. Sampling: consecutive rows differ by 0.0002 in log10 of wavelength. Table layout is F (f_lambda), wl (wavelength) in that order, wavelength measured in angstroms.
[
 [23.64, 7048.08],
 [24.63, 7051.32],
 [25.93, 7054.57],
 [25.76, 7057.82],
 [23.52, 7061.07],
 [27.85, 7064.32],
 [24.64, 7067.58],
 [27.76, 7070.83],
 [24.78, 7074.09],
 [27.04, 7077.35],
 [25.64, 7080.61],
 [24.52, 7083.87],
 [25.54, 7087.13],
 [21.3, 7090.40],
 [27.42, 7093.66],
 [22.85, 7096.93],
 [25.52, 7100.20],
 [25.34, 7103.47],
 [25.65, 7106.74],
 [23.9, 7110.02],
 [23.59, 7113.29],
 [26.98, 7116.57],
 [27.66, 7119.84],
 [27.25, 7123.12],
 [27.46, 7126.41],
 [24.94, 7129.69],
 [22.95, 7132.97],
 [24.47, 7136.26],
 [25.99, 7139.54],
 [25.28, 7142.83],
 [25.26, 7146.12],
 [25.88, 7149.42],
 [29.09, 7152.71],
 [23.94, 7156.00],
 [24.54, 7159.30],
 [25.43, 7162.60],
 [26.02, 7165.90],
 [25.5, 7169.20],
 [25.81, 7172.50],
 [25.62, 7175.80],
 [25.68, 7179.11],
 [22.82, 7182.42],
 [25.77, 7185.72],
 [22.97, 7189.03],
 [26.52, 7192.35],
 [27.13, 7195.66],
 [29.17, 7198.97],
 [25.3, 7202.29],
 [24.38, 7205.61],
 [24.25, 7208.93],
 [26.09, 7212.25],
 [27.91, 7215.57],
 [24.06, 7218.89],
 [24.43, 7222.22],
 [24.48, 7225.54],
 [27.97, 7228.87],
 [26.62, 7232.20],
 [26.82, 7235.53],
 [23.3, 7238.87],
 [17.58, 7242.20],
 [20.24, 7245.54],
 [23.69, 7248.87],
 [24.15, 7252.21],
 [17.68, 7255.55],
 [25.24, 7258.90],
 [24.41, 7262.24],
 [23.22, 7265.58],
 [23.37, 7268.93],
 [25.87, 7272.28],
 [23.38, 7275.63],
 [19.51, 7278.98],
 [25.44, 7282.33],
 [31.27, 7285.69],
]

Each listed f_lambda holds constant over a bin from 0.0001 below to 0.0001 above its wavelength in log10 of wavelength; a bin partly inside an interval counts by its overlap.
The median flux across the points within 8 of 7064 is 25.8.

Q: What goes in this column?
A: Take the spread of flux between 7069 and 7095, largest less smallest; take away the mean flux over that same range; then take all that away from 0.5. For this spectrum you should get 19.5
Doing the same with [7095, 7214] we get 19.6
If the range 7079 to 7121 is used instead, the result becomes 19.2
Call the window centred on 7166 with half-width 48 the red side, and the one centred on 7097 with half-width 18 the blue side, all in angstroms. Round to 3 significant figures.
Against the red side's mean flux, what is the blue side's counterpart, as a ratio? 0.962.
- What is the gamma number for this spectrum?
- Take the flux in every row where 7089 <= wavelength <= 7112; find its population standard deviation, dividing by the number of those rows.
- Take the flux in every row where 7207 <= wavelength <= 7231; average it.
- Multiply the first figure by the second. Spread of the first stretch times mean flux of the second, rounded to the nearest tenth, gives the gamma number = 48.3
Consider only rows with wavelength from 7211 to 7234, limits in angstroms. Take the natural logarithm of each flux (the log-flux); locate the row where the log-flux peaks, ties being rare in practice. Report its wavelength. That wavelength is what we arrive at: 7228.87 angstroms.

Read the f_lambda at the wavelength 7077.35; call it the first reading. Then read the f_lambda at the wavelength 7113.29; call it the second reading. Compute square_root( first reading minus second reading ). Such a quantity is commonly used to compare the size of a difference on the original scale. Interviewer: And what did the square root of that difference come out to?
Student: 1.9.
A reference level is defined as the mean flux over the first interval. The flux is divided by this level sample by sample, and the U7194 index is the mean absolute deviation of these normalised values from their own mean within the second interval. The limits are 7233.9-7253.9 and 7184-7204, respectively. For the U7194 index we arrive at 0.065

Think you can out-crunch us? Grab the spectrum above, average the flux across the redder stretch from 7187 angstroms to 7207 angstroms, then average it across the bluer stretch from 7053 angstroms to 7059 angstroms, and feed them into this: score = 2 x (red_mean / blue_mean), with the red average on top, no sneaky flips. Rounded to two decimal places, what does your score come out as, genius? 2.01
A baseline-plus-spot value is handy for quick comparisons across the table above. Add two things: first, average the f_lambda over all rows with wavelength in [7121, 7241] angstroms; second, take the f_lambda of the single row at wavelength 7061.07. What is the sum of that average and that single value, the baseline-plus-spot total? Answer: 49.1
